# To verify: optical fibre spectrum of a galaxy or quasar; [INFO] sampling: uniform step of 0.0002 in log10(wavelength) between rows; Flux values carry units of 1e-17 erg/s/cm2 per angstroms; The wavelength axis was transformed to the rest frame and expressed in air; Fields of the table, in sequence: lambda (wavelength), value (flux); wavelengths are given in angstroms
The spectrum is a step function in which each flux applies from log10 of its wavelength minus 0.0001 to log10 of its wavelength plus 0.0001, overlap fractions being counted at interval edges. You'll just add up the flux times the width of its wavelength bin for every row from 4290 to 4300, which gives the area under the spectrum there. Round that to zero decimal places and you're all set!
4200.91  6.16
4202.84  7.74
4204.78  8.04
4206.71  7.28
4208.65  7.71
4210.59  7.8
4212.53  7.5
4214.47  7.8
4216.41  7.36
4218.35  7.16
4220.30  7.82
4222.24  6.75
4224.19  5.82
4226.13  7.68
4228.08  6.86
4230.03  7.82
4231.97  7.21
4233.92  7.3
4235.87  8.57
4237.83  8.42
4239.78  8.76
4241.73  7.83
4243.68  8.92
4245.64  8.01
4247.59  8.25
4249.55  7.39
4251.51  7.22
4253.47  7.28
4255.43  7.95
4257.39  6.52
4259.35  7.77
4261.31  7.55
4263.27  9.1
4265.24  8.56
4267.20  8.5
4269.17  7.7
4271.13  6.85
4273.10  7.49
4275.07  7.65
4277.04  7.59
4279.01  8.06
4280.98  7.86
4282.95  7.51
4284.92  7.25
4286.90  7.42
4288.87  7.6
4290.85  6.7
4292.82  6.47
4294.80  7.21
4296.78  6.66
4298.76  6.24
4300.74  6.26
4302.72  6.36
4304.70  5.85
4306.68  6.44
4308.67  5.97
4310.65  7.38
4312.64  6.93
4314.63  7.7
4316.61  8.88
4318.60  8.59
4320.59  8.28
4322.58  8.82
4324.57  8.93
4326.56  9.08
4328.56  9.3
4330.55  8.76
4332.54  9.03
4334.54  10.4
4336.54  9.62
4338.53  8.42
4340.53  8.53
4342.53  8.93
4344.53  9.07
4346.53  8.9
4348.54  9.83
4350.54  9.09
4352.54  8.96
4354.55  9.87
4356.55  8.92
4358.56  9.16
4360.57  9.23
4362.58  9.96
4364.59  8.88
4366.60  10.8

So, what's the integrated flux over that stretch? 66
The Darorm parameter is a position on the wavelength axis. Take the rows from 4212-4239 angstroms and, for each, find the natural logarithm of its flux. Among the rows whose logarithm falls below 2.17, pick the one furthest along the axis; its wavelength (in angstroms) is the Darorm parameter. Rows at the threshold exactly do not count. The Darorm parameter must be 4237.83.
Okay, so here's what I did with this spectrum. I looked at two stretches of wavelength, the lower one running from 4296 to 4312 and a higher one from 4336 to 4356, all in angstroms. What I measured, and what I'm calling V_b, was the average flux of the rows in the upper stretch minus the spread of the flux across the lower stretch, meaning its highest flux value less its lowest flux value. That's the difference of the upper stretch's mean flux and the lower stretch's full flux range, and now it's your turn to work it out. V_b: 7.6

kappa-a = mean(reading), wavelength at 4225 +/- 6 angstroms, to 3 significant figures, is 7.12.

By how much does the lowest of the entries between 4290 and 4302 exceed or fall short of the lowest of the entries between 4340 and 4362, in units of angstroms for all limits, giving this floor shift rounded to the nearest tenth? -2.3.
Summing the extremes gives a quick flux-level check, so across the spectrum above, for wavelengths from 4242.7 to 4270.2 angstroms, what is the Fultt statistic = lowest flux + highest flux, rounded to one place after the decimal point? 15.6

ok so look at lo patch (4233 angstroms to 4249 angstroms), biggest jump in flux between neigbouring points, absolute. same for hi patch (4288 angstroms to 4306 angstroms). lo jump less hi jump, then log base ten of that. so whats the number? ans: -0.43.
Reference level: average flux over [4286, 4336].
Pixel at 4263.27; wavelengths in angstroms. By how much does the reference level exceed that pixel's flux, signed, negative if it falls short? -1.4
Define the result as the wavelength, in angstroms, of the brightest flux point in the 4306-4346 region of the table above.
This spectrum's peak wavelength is 4334.54 angstroms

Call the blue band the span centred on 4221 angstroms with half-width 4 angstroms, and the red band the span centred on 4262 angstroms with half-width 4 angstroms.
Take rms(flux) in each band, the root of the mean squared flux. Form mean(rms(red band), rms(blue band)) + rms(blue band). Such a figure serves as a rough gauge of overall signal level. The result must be 14.5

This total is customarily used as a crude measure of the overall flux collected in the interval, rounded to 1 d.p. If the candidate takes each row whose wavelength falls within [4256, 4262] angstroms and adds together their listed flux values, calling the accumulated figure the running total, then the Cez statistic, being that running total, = 21.8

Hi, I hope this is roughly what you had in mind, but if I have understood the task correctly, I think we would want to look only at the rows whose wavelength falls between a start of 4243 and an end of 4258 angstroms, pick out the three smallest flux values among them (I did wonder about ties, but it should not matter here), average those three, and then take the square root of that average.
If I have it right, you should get 2.65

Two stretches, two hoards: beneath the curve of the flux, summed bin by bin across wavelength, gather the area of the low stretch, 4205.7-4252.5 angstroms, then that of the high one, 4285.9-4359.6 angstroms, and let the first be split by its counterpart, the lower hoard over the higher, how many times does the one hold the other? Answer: 0.60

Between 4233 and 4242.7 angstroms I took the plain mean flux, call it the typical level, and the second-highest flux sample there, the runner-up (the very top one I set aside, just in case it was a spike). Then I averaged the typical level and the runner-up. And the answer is 8.4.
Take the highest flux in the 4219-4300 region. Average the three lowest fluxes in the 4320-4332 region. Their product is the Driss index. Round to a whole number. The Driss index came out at 78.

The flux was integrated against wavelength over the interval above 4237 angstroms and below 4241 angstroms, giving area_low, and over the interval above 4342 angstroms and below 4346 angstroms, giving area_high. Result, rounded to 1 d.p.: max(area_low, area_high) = 36.0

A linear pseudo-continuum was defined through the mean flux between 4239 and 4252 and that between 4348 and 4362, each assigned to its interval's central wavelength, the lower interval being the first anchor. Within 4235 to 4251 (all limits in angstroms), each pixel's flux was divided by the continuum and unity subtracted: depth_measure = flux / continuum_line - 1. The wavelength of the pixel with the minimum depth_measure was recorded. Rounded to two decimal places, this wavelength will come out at 4249.55 angstroms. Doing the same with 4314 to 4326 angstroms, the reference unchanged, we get 4314.63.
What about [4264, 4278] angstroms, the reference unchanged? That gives 4271.13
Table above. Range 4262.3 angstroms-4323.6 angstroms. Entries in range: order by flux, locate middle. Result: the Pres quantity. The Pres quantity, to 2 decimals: 7.49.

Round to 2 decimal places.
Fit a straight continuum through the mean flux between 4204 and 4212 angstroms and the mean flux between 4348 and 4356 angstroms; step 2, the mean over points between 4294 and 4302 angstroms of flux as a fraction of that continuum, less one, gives -0.25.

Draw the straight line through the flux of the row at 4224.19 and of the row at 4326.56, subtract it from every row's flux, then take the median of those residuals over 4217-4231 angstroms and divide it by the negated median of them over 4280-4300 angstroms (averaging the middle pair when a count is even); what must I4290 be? 2.2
